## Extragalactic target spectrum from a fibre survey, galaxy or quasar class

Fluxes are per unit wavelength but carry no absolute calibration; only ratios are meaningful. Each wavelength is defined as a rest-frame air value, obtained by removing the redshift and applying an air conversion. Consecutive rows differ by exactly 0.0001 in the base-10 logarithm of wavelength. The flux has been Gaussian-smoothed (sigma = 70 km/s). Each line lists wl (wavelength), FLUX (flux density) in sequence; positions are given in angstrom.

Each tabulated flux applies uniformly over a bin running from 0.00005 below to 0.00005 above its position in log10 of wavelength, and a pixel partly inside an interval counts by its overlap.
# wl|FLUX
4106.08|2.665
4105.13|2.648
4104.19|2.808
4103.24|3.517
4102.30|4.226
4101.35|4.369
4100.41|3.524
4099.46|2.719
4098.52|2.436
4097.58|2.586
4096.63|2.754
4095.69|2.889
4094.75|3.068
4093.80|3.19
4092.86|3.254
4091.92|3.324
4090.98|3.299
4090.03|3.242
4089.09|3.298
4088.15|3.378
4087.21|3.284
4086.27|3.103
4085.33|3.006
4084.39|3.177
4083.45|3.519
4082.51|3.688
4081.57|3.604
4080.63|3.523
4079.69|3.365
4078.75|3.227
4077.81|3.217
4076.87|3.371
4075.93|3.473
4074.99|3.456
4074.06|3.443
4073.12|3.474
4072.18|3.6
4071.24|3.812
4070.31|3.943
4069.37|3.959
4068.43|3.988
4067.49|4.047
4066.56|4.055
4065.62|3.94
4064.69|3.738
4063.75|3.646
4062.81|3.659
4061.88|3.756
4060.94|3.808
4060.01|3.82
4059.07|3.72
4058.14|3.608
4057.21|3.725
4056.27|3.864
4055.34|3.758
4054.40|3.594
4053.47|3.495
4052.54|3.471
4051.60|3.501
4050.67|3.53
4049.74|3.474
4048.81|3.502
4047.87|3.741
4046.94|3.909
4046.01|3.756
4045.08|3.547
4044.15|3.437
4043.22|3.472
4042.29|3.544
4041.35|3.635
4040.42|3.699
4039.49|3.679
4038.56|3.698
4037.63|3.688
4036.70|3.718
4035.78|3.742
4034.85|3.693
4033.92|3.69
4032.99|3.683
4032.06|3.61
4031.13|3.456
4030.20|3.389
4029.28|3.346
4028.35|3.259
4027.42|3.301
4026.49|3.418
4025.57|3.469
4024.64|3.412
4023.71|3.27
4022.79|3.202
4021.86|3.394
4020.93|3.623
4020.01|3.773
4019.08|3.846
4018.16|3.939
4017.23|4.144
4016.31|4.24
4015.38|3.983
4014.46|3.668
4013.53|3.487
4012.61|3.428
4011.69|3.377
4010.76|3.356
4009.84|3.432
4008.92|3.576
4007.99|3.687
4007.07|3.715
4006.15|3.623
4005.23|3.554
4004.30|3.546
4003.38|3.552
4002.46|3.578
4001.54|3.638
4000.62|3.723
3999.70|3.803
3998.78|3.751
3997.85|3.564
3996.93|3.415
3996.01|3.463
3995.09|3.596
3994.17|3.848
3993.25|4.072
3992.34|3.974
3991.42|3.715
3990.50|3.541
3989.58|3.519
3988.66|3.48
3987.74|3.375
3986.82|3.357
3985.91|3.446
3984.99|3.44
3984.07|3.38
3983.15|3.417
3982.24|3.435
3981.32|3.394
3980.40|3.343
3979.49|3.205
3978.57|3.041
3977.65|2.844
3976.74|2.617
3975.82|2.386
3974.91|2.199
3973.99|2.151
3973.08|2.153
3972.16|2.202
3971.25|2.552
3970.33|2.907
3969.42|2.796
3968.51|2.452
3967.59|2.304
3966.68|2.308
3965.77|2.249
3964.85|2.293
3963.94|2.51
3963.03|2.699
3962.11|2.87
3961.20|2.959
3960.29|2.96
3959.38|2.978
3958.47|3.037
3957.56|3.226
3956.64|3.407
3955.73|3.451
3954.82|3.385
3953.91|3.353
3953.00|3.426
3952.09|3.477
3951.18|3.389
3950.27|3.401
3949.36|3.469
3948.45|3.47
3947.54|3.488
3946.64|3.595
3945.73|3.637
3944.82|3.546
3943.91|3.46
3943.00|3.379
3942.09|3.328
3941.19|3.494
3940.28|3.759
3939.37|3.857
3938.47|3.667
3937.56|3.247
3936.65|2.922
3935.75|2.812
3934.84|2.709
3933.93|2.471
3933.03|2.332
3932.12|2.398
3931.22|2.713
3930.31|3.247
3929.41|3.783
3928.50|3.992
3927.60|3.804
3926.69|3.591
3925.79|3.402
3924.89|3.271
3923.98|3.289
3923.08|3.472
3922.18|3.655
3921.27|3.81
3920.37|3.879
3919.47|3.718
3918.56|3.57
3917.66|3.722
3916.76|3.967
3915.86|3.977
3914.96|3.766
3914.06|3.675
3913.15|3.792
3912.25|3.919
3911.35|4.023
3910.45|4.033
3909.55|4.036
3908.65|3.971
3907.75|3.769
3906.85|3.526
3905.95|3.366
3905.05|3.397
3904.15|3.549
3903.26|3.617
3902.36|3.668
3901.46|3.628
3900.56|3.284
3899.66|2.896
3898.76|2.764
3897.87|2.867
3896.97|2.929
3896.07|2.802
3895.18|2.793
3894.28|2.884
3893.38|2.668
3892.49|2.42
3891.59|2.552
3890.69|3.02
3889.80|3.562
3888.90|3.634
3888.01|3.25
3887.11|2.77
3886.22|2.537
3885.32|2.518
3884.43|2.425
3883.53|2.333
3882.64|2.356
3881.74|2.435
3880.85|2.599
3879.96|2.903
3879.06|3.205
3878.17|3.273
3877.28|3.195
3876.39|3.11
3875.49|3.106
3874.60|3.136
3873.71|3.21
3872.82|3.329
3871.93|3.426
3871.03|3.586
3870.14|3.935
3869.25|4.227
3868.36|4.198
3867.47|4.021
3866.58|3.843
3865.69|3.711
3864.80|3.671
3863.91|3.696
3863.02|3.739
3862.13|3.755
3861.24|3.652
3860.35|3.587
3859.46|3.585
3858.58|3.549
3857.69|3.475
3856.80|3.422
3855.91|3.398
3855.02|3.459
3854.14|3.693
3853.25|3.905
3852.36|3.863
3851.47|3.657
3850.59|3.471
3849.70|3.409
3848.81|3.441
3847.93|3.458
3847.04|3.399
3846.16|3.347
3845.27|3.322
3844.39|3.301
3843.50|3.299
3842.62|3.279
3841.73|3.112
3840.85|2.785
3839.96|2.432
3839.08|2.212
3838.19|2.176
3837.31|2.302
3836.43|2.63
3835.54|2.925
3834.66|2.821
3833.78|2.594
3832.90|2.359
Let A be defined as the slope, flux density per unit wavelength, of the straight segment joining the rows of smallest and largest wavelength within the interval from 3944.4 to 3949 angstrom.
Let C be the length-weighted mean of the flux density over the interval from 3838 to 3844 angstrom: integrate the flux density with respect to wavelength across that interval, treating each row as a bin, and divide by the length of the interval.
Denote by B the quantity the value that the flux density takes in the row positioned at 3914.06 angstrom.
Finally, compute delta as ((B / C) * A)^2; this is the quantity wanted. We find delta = 0.0008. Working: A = -0.021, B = 3.675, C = 2.8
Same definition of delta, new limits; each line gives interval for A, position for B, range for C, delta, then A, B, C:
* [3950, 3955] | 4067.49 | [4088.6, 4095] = 0.0000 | -0.004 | 4.047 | 3.2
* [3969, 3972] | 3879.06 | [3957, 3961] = 0.0196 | -0.133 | 3.205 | 3.1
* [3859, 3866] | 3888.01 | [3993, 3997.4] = 0.0003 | 0.020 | 3.25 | 3.7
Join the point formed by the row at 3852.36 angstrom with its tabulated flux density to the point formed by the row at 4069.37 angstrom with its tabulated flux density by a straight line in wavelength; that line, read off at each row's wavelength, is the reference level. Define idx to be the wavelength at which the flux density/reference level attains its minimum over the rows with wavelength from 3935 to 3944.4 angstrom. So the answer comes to 3935.75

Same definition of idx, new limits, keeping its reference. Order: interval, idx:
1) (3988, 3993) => 3988.66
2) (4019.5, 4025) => 4022.79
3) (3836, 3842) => 3838.19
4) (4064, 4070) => 4064.69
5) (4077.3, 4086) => 4085.33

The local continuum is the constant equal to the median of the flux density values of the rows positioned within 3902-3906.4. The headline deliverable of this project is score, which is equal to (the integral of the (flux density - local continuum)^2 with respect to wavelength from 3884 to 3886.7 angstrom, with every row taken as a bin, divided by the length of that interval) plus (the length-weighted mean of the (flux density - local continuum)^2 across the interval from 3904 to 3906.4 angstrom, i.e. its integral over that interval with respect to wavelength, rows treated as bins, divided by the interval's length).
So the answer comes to 1.1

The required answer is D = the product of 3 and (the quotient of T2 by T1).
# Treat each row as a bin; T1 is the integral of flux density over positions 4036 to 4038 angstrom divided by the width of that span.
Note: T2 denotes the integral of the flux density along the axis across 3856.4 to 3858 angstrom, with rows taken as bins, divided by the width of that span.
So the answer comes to 2.77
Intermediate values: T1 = 3.73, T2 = 3.4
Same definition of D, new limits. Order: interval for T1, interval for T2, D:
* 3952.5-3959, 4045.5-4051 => 3.30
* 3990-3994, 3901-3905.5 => 2.80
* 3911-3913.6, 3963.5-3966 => 1.81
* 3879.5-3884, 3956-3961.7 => 3.69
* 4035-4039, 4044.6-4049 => 2.99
